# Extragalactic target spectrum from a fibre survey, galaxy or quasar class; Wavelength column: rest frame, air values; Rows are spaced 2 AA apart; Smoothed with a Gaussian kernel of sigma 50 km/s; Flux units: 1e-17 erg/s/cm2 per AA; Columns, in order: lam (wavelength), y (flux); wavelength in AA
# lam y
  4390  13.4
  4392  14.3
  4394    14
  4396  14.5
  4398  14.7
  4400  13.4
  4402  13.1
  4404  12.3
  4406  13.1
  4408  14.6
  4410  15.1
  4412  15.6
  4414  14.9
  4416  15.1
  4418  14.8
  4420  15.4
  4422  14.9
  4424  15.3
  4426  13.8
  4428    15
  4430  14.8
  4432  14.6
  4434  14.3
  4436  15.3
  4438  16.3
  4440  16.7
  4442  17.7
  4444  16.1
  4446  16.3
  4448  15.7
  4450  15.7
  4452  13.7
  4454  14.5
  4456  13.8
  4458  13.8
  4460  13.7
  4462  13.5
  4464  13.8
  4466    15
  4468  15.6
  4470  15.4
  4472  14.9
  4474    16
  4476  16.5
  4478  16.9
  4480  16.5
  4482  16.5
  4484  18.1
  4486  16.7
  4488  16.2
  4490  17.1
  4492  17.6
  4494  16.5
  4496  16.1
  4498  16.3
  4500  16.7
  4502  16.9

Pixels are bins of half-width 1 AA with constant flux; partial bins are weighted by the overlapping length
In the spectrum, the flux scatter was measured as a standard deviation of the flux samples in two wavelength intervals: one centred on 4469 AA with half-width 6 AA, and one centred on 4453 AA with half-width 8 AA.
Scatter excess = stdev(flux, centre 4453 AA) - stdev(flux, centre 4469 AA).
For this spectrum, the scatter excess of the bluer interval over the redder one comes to 0.32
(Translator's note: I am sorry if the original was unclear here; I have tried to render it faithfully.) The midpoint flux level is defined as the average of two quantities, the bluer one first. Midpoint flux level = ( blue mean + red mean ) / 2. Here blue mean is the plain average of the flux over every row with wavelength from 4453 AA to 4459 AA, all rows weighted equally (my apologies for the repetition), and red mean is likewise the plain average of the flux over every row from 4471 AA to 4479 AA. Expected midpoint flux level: 15.1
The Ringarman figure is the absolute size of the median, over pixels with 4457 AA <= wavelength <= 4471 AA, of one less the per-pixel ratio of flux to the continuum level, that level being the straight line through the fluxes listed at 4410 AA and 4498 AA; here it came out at 0.12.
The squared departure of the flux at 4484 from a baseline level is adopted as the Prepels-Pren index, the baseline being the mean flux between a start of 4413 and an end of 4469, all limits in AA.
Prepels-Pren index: 9.6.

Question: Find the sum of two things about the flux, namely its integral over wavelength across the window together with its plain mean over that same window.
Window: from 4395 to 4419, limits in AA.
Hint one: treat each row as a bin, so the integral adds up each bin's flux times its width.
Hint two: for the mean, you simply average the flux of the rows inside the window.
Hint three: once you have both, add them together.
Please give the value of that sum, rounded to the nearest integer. 357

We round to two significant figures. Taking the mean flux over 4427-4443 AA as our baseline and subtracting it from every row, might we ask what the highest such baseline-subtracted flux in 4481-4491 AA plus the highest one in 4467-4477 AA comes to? 3.4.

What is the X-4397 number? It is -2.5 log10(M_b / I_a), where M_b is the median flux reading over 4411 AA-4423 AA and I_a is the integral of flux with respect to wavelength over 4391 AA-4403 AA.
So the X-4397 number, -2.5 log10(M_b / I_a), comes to 2.62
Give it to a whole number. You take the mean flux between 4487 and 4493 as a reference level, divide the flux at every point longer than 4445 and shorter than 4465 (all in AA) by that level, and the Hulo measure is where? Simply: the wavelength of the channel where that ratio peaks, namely 4446 AA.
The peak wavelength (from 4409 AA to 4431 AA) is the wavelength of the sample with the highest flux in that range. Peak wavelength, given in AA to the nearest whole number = 4412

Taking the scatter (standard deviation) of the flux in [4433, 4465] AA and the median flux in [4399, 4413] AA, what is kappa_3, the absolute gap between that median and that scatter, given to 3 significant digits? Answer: 12.1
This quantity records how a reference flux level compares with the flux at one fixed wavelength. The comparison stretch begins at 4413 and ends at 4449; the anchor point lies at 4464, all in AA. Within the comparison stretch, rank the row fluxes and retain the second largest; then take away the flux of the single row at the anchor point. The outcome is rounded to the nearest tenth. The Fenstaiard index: 2.9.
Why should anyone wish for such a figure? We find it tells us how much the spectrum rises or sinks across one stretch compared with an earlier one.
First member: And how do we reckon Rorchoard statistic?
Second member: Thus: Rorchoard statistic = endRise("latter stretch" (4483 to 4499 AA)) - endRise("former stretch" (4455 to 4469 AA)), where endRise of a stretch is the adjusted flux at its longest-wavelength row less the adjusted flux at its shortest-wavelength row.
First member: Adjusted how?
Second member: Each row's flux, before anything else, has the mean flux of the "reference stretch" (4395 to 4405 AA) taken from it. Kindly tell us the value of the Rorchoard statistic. -3.6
